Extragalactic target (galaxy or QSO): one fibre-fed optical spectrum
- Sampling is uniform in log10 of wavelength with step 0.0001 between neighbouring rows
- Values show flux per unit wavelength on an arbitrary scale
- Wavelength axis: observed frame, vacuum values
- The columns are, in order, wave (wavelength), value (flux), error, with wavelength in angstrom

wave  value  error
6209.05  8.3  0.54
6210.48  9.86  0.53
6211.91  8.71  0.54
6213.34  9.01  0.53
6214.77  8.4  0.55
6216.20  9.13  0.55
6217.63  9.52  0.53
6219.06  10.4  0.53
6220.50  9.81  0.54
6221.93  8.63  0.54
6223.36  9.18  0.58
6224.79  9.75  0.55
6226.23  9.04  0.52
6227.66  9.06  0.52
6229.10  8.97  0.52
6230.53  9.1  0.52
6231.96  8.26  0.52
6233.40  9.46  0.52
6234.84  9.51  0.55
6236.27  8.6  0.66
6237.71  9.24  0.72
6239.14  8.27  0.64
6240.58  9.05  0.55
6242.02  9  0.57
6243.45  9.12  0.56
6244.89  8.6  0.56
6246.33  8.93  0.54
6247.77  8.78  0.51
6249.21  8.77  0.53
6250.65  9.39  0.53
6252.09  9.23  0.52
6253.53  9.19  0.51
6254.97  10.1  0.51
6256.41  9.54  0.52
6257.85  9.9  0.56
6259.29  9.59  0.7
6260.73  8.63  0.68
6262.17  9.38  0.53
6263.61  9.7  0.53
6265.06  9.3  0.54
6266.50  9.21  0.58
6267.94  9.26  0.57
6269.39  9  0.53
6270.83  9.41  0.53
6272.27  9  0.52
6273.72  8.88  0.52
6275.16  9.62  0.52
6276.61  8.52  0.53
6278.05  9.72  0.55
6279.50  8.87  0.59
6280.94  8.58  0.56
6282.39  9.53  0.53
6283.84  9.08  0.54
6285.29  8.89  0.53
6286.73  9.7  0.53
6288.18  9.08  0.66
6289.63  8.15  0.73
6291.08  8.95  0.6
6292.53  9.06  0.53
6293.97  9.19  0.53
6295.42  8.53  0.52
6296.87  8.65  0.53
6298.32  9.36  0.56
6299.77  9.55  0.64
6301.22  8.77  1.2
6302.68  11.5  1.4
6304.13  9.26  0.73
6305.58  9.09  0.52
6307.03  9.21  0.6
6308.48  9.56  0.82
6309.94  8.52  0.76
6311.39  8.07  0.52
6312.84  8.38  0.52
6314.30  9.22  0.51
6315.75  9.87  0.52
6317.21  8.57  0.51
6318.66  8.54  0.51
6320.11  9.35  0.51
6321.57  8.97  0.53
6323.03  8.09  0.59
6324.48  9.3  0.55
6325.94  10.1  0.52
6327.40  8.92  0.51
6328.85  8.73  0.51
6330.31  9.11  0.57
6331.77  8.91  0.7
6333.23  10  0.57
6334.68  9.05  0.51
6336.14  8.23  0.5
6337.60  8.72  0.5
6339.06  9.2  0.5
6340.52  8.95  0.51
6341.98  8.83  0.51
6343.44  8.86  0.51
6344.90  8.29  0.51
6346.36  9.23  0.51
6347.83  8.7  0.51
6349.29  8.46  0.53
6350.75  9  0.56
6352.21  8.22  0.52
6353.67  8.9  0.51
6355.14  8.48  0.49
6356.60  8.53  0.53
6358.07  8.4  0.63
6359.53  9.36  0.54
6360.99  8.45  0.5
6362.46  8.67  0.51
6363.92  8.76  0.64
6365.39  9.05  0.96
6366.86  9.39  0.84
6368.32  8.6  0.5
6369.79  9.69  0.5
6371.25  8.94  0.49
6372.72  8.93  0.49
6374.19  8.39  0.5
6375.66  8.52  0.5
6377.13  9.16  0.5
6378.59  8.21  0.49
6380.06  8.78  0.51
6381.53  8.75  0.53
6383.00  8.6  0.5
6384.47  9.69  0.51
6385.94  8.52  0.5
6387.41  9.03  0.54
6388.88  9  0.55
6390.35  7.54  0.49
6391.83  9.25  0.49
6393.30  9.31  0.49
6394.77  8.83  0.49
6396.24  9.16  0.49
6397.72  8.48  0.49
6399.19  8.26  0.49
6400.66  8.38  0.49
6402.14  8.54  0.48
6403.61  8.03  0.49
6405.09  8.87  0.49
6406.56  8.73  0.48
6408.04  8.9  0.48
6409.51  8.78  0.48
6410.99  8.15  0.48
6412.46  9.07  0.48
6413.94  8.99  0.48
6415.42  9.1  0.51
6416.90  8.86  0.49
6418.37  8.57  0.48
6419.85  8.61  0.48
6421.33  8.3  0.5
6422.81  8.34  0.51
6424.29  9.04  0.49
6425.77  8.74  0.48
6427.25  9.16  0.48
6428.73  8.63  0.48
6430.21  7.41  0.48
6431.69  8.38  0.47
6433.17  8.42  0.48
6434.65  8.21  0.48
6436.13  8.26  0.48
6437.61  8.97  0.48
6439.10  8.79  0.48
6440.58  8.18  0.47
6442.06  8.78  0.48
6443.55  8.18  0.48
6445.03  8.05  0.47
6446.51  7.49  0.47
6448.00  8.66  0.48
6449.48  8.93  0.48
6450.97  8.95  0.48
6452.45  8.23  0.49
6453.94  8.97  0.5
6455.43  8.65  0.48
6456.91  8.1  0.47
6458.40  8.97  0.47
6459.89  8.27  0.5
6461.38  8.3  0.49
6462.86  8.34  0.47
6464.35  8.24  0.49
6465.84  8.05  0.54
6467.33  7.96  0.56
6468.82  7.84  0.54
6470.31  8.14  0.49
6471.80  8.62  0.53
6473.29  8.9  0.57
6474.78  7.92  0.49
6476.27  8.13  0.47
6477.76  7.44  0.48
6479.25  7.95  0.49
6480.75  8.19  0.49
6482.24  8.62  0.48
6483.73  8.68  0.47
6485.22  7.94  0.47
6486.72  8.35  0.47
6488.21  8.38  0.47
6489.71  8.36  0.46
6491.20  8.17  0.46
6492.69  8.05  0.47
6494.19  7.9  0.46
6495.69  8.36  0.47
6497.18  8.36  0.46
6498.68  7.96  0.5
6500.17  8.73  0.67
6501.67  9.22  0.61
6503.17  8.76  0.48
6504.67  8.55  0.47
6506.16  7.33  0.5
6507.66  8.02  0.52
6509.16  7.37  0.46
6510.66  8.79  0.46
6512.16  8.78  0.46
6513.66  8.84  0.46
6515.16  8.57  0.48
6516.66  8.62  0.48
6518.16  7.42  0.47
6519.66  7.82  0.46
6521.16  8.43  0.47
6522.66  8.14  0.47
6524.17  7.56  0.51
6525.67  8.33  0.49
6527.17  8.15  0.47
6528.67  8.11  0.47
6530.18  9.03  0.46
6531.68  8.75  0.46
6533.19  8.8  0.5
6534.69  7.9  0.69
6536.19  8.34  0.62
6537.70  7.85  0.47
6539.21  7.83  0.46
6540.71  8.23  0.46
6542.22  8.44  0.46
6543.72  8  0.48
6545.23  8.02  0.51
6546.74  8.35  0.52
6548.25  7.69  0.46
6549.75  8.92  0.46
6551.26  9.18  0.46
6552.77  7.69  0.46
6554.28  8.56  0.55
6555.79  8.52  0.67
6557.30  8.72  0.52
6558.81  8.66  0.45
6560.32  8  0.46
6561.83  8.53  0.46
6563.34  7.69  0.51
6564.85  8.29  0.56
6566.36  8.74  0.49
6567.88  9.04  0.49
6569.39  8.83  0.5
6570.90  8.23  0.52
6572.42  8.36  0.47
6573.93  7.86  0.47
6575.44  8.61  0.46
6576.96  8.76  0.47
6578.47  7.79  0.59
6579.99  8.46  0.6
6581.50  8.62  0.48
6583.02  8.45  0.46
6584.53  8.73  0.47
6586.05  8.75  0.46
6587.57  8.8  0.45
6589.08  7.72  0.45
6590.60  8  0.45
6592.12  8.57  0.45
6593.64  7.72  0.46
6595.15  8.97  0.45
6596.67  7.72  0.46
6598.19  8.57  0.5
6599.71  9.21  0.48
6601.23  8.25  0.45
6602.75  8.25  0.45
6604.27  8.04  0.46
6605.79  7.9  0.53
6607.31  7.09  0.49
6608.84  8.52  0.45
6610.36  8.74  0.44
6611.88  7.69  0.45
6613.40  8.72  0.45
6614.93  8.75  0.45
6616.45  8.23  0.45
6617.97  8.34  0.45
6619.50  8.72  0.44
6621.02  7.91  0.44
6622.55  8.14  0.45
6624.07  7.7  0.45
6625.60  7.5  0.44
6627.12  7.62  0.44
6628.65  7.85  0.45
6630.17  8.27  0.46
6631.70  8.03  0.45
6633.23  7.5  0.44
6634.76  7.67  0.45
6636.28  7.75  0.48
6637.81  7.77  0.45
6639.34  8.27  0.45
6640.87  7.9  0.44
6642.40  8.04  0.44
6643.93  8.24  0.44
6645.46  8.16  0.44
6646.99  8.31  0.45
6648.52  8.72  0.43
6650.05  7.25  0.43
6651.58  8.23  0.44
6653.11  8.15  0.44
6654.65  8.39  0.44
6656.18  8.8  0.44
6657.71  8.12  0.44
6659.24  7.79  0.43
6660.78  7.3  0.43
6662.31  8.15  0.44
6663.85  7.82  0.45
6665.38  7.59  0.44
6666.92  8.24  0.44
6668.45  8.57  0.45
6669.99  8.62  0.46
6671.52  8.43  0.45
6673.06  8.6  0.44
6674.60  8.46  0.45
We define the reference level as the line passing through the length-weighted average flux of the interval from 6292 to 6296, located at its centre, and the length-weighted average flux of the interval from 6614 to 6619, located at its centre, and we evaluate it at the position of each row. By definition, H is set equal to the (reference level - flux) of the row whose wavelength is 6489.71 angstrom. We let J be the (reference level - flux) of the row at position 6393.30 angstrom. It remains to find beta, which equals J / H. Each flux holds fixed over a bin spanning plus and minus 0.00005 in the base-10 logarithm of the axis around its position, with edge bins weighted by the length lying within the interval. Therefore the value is -1.8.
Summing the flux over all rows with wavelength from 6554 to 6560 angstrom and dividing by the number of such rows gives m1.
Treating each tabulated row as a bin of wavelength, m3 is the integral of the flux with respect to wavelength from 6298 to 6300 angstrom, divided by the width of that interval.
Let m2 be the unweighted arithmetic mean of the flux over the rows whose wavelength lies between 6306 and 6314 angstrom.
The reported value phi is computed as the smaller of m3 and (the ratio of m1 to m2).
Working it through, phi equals 0.98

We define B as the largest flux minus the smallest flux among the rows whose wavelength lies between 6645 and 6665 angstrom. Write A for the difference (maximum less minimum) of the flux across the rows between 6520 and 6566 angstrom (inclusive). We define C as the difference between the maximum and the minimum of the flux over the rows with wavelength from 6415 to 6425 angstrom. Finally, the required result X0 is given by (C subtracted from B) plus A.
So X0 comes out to 2.37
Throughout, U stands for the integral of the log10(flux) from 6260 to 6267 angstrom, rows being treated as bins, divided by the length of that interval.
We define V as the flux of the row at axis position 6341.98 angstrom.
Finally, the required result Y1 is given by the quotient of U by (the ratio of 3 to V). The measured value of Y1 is 2.84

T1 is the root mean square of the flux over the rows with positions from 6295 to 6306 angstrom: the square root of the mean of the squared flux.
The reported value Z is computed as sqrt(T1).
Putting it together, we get 3.06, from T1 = 9.4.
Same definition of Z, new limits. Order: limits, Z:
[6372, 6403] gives 2.96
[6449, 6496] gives 2.88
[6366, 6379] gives 2.98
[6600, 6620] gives 2.87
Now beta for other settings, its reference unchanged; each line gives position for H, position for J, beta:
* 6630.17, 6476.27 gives 3.3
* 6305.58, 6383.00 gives -1.4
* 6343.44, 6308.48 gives -37.5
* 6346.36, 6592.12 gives 0.2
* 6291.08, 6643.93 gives 21.5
